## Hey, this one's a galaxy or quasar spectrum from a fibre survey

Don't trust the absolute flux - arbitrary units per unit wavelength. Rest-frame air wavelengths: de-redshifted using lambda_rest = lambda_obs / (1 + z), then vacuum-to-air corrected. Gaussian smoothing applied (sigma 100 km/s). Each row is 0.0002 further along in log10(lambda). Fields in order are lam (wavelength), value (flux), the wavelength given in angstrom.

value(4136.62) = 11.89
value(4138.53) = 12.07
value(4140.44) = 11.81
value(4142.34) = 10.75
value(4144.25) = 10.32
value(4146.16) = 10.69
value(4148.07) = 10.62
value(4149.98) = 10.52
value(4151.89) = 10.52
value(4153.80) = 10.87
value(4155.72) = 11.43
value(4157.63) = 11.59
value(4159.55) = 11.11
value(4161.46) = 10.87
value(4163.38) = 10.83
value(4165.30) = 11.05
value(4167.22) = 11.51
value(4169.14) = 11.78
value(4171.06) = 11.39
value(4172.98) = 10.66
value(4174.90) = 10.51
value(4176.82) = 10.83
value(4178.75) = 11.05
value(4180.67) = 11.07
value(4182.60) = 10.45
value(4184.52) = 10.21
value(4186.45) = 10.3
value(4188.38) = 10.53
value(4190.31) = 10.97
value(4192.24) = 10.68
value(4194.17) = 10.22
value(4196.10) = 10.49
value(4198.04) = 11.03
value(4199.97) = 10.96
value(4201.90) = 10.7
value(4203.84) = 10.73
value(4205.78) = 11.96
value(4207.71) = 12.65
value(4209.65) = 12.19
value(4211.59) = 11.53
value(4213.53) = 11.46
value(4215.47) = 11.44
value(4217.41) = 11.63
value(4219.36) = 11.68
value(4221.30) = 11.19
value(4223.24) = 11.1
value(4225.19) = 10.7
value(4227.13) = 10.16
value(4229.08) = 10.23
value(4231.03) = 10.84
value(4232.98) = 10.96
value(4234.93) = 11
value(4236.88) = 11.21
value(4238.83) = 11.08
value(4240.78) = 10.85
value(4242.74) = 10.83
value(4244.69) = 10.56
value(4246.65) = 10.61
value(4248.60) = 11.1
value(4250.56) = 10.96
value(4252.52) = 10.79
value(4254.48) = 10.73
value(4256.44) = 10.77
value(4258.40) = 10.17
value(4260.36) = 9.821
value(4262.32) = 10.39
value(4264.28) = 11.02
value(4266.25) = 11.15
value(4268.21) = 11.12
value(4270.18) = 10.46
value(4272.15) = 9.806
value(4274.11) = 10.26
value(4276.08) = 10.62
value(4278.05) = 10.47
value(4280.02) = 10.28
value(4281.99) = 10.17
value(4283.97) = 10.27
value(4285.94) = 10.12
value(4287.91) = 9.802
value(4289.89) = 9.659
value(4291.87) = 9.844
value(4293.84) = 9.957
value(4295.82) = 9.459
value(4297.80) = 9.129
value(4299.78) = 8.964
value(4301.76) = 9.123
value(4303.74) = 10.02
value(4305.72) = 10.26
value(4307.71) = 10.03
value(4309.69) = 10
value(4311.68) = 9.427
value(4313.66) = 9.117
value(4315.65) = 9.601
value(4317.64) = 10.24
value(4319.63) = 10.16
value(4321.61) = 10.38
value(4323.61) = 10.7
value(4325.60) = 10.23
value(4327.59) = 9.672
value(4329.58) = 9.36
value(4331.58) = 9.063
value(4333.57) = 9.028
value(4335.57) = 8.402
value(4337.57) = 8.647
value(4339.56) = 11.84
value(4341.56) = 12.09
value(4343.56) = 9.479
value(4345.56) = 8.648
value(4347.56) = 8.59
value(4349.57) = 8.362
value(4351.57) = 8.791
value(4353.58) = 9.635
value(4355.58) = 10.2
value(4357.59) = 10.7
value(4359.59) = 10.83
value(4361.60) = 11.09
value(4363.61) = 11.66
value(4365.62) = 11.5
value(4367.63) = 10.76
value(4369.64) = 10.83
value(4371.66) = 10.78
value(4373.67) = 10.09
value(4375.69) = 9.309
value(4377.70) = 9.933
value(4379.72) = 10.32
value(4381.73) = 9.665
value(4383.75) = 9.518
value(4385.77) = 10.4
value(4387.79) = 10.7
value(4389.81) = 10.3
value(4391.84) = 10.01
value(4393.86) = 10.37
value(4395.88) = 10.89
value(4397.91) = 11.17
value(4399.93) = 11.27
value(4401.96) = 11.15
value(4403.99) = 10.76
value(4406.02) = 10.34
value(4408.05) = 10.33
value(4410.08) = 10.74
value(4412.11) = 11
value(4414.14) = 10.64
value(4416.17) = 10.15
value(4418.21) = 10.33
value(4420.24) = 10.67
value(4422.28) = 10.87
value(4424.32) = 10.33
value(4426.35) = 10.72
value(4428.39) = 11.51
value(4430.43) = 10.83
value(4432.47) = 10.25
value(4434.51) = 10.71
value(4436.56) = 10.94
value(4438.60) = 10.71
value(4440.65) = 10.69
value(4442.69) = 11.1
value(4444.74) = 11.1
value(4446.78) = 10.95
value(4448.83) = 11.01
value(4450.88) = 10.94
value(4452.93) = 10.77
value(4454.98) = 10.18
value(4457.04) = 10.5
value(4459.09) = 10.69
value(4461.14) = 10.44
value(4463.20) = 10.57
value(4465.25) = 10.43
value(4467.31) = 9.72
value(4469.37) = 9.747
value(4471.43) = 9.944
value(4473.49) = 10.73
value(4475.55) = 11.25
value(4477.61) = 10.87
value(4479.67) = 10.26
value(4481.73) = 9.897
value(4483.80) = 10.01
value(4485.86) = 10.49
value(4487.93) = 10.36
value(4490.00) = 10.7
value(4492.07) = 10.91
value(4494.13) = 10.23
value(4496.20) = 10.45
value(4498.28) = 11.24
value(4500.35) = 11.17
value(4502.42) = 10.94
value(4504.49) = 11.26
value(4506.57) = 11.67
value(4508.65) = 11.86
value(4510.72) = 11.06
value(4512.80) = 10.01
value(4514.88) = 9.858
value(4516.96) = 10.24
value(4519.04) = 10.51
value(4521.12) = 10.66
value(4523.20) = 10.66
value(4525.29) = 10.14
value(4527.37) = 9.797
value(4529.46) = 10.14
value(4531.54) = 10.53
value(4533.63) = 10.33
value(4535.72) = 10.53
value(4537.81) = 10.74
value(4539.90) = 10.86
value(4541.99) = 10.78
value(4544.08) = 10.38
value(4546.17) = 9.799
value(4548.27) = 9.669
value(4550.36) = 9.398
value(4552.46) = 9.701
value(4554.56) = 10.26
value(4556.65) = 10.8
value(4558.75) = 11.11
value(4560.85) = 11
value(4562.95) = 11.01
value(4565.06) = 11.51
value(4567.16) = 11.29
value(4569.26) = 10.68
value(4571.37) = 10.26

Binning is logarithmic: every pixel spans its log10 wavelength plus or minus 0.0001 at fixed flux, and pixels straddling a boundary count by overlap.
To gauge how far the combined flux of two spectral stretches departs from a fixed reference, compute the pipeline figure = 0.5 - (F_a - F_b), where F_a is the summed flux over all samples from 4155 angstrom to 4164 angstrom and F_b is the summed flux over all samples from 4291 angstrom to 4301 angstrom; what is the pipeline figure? -8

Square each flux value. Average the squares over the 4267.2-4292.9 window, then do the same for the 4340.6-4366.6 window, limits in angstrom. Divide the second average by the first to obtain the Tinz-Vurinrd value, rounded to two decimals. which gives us 0.99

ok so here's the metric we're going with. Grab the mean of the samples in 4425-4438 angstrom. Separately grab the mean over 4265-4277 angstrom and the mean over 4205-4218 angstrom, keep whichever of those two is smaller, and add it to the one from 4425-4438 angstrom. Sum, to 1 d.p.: 21.4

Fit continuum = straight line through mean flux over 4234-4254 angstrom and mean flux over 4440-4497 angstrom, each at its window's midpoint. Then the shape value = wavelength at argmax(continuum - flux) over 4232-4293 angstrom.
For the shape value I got 4289.89 angstrom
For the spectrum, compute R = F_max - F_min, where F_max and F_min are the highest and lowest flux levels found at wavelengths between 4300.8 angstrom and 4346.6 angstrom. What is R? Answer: 3.7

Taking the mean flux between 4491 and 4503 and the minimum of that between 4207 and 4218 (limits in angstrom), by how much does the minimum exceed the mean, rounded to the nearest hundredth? 0.62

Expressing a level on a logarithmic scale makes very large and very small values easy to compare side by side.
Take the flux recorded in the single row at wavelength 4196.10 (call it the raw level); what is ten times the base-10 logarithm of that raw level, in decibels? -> 10.2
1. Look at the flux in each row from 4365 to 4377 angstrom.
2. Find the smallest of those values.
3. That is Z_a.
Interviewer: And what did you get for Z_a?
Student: 9.309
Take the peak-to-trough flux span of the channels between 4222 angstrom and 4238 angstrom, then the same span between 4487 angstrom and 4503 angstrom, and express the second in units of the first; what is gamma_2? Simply 1.0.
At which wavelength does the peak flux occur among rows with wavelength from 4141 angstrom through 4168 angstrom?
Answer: 4157.63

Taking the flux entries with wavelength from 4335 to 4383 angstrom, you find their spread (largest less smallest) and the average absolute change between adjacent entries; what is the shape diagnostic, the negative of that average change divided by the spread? -0.17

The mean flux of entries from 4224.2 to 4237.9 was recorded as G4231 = 10.7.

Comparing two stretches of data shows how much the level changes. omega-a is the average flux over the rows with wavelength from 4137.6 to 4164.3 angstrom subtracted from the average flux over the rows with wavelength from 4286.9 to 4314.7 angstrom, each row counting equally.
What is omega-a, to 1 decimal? -1.4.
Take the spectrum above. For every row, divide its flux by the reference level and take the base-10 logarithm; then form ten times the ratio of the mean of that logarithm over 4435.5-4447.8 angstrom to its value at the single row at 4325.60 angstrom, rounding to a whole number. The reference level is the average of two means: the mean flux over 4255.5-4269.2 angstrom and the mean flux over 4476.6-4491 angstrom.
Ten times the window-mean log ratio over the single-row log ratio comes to -15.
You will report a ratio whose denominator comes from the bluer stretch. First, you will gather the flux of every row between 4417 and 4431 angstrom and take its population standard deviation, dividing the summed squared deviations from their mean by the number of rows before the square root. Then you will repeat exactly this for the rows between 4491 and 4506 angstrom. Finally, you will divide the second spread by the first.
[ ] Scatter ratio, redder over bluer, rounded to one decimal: 1.0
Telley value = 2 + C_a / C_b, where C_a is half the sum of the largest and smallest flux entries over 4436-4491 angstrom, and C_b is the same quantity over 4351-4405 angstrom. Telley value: 3.03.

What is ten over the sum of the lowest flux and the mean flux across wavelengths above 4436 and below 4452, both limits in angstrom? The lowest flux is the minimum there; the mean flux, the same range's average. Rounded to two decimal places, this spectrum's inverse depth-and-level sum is 0.46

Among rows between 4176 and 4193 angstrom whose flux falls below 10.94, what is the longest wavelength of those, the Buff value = 4192.24 angstrom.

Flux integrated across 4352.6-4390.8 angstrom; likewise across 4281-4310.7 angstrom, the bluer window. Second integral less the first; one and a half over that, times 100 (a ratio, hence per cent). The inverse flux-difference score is -1.4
